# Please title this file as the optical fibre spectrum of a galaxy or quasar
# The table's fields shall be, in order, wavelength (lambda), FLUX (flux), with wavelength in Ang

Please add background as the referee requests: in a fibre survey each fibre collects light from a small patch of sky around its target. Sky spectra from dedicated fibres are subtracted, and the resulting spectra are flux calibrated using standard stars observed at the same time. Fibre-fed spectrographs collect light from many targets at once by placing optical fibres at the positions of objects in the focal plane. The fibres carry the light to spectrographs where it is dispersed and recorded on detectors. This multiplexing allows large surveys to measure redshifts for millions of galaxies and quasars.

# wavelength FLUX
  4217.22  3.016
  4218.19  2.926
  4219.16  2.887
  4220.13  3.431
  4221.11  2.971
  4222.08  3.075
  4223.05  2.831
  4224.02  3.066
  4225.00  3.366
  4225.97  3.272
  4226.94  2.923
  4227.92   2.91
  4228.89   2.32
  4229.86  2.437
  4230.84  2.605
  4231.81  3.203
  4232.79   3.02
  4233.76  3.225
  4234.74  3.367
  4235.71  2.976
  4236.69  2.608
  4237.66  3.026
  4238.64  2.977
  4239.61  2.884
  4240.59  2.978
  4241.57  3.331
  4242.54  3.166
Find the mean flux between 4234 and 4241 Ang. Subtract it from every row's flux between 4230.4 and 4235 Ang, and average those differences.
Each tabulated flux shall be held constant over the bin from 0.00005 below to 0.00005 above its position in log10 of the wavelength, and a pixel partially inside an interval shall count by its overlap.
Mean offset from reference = 0.1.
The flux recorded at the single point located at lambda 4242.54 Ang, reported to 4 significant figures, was 3.166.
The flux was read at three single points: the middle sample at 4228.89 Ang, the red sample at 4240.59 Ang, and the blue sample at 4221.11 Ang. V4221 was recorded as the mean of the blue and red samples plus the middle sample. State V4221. 5.3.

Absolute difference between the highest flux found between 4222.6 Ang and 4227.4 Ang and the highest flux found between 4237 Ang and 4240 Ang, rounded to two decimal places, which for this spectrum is 0.34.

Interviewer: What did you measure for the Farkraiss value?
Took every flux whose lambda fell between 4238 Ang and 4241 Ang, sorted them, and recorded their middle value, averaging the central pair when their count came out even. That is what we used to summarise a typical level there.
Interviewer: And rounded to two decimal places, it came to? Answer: 2.98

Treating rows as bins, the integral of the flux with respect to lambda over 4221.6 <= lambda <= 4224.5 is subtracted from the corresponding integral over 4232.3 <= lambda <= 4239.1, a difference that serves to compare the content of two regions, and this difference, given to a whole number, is 12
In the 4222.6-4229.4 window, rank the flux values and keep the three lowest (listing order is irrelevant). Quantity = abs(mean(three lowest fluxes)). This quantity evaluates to 2.69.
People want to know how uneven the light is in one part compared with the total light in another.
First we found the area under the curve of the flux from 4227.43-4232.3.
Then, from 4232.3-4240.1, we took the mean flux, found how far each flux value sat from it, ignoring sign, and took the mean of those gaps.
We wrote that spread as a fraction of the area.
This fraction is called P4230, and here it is 0.011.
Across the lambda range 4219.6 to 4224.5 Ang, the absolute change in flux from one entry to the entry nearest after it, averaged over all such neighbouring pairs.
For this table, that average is 0.261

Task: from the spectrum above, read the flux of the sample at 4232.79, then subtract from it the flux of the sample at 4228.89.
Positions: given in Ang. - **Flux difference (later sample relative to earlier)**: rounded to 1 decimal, 0.7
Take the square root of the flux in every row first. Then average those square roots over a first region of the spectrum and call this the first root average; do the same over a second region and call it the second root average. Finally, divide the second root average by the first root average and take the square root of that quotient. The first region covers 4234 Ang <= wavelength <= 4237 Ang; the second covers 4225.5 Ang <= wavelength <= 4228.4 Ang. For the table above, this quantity 1.00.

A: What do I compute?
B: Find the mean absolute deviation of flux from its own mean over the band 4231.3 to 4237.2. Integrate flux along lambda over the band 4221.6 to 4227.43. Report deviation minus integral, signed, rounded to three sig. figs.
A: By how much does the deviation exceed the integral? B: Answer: -17.8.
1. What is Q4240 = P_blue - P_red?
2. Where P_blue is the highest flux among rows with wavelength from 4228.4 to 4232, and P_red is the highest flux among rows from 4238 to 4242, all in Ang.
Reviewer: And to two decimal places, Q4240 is -0.13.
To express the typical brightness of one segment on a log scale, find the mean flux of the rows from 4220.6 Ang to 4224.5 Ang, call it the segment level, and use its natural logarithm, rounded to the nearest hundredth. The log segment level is 1.09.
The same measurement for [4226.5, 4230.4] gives 0.97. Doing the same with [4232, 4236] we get 1.15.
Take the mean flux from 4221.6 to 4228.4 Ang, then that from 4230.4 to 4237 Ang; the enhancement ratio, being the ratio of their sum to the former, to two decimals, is 1.98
